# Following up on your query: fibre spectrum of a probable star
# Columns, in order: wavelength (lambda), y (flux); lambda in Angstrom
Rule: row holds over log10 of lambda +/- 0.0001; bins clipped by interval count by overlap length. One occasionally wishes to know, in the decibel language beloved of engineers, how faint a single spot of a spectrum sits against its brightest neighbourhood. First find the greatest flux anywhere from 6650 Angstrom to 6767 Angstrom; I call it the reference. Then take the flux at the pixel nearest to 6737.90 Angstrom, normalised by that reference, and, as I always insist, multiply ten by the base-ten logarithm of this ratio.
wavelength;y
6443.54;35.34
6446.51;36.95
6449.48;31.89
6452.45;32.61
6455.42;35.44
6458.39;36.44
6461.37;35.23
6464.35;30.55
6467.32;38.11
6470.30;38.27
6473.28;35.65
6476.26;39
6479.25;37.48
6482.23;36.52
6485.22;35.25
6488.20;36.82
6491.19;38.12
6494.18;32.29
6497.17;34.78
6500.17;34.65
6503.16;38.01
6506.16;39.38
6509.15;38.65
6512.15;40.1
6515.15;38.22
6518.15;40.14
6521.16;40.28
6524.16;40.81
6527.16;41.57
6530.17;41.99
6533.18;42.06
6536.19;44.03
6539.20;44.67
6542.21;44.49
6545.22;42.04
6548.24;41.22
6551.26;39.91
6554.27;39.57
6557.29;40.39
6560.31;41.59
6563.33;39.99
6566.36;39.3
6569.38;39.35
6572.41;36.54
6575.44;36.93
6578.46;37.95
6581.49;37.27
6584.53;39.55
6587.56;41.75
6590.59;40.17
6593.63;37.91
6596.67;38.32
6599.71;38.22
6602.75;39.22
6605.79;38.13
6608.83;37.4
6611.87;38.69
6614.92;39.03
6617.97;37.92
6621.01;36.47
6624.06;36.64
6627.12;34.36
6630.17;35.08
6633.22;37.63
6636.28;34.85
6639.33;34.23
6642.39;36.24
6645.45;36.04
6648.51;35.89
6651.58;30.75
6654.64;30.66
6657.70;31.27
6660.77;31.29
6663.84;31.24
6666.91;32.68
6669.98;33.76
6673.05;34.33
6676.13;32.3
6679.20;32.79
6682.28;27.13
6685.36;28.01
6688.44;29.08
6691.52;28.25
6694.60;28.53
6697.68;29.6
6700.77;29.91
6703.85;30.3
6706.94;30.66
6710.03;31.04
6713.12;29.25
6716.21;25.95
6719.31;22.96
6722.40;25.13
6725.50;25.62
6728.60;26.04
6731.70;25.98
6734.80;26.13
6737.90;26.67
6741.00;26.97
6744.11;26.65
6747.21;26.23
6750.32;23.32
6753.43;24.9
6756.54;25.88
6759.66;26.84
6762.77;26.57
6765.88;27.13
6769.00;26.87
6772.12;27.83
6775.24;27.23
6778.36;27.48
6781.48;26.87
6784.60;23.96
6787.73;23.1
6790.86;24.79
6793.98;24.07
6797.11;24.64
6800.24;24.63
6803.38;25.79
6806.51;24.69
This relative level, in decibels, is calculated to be -1.10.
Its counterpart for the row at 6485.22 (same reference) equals 0.11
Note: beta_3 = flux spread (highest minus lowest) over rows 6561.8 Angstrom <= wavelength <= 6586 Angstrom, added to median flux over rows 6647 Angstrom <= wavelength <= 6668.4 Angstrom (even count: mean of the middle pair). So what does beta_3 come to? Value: 35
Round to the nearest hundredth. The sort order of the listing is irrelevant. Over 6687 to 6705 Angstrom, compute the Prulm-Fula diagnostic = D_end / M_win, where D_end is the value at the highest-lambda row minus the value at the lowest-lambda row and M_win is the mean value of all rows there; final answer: 0.04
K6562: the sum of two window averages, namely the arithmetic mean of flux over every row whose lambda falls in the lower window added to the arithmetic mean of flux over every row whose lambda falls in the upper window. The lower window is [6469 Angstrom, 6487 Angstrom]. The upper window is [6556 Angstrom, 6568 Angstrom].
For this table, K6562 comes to 77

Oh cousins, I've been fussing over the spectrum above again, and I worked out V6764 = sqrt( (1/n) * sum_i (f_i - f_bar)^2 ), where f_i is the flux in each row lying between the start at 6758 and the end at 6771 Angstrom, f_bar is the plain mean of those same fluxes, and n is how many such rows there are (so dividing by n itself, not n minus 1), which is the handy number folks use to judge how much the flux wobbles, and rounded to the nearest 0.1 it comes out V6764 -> 0.2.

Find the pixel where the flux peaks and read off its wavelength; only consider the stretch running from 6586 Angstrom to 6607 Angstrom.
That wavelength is 6587.56 Angstrom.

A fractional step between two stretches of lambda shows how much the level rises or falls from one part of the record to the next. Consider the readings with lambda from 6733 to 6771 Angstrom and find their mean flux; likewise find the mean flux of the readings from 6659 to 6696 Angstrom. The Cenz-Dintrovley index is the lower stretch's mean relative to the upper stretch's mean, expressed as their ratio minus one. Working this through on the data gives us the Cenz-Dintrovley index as 0.18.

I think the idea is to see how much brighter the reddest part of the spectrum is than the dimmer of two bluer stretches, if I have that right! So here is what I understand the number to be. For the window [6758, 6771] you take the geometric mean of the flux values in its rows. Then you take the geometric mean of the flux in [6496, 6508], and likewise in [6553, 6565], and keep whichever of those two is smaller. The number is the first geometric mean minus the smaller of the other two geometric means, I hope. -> -10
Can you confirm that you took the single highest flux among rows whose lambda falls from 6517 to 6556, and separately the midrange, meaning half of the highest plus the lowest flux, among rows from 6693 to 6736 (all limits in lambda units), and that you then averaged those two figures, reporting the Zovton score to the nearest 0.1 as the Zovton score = 35.8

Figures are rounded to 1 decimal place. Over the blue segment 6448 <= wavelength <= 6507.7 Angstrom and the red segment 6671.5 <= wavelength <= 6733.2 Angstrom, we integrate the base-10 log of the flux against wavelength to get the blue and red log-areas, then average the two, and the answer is 91.2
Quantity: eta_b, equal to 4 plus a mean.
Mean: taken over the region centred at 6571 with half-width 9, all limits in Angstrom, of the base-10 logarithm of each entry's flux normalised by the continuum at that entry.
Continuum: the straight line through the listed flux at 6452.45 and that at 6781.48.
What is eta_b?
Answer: 4.10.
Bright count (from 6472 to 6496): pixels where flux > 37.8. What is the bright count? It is 2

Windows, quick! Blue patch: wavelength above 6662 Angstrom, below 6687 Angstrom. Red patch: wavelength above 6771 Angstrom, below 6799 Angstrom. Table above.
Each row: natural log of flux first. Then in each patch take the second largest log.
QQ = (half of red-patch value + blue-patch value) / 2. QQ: 2.59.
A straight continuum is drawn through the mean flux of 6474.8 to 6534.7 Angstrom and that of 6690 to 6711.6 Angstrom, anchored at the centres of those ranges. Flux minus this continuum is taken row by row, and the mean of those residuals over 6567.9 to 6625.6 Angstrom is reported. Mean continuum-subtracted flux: 4.0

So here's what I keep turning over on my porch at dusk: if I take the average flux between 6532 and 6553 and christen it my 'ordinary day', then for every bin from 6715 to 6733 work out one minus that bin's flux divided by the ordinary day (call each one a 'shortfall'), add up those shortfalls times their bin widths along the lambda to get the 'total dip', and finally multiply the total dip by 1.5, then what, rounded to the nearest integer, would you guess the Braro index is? 11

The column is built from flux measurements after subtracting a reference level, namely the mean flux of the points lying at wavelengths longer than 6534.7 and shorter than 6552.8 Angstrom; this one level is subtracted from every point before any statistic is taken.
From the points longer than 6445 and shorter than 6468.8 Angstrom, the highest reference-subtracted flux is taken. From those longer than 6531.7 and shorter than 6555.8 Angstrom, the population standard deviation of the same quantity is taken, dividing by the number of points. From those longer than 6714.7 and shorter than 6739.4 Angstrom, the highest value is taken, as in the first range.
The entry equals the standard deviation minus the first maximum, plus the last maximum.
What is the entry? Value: -9.6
